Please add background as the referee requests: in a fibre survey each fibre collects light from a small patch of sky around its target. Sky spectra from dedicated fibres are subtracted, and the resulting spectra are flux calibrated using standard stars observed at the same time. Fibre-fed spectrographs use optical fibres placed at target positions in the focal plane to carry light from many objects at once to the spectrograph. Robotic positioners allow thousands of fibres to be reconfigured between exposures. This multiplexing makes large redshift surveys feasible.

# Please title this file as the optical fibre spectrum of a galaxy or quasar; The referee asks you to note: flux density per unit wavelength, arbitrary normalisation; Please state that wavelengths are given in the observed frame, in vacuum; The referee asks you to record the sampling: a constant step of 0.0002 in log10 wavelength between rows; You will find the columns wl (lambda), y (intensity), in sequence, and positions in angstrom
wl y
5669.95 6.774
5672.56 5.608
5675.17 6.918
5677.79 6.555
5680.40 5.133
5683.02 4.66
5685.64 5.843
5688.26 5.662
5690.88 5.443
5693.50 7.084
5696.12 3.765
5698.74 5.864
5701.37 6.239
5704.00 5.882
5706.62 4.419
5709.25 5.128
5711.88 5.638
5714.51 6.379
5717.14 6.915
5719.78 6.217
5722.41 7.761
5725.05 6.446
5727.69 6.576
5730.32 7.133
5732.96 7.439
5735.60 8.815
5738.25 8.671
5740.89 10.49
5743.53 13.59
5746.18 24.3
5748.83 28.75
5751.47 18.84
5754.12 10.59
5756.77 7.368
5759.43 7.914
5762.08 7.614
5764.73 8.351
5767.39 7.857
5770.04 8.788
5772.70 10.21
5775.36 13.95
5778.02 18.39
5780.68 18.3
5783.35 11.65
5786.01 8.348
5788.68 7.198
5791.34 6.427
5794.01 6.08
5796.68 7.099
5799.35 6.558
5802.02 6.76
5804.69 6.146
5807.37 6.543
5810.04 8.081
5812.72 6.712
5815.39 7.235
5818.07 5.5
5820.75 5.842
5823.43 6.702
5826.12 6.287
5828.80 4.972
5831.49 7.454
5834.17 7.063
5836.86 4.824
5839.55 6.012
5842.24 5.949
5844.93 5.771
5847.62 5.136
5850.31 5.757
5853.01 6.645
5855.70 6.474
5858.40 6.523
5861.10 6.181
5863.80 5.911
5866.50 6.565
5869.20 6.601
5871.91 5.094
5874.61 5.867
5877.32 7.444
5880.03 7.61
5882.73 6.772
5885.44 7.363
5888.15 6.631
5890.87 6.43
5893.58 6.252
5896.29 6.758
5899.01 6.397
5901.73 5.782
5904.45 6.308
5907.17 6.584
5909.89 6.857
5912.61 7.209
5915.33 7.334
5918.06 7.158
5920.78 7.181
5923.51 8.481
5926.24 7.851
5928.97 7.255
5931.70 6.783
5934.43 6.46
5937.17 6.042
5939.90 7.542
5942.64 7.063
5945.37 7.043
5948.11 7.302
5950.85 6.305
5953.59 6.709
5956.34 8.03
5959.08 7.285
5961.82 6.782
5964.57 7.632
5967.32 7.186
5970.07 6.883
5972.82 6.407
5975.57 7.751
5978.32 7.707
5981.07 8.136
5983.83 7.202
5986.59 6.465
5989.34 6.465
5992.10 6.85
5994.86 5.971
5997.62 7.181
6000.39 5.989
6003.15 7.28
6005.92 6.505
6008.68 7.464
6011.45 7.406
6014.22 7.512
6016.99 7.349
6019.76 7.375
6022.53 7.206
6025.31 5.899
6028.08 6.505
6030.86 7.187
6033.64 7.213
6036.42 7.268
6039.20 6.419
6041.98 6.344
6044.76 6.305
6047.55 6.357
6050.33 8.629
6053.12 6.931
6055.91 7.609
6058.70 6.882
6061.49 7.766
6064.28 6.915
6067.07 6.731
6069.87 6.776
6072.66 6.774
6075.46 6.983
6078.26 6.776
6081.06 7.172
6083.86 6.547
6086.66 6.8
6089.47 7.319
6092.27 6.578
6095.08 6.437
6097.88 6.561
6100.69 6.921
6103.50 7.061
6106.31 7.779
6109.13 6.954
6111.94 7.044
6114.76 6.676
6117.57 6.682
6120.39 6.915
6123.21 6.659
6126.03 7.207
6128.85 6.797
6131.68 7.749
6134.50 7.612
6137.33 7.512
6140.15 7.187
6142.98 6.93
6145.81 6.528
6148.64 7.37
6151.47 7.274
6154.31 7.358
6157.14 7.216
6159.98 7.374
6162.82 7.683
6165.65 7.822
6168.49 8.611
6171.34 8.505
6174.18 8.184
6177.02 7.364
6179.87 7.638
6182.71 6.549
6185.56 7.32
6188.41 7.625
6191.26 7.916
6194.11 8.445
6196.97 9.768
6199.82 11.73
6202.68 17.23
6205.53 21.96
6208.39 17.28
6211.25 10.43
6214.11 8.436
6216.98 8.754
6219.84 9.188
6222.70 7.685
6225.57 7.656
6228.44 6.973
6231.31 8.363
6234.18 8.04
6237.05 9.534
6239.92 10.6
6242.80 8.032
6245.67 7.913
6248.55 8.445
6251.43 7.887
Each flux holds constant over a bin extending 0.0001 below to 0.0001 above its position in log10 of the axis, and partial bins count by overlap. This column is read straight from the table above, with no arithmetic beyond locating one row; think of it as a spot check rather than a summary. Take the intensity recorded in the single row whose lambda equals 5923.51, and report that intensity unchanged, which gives 8.481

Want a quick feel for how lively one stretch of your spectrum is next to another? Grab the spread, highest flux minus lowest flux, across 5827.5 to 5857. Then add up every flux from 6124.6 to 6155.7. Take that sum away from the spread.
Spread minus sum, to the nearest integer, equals -77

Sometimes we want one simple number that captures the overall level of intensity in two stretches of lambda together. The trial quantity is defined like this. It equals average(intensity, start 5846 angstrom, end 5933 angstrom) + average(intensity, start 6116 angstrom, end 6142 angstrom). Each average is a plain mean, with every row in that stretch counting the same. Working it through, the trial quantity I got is 13.8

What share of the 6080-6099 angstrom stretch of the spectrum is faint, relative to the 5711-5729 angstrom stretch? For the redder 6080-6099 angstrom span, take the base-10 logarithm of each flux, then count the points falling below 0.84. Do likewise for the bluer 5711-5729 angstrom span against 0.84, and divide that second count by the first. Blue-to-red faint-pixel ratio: 1.2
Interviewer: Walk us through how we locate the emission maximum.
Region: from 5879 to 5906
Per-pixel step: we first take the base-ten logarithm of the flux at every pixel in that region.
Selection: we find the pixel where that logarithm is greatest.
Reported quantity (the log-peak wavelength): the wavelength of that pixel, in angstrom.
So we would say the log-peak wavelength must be 5880.03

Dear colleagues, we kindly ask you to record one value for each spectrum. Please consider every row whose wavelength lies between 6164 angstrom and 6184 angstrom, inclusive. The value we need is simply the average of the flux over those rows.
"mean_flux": 7.8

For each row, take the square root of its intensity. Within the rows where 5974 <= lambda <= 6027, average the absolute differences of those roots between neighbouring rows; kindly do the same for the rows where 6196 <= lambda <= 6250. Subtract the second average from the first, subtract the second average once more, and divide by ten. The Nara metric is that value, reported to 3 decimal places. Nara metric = -0.046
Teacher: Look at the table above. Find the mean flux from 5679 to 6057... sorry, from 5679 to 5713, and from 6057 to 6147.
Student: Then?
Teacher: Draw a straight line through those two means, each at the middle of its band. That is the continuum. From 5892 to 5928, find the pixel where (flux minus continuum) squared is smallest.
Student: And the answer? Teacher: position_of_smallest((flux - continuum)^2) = 5893.58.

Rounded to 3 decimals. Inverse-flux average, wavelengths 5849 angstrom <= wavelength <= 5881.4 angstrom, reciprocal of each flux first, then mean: 0.158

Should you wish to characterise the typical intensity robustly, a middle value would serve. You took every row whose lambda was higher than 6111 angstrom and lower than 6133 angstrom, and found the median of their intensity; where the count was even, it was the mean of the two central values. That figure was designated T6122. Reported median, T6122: 6.9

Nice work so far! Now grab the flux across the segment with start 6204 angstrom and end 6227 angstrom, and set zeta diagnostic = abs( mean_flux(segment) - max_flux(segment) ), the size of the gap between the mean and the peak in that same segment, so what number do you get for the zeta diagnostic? 10.5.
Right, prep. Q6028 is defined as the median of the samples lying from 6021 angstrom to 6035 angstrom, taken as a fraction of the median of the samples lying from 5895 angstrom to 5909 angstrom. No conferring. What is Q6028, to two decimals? 1.12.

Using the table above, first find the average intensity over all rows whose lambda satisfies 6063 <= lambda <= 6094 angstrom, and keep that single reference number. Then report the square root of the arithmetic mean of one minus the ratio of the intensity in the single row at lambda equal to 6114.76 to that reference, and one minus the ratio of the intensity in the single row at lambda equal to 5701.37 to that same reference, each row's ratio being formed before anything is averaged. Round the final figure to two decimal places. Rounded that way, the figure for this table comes 0.24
